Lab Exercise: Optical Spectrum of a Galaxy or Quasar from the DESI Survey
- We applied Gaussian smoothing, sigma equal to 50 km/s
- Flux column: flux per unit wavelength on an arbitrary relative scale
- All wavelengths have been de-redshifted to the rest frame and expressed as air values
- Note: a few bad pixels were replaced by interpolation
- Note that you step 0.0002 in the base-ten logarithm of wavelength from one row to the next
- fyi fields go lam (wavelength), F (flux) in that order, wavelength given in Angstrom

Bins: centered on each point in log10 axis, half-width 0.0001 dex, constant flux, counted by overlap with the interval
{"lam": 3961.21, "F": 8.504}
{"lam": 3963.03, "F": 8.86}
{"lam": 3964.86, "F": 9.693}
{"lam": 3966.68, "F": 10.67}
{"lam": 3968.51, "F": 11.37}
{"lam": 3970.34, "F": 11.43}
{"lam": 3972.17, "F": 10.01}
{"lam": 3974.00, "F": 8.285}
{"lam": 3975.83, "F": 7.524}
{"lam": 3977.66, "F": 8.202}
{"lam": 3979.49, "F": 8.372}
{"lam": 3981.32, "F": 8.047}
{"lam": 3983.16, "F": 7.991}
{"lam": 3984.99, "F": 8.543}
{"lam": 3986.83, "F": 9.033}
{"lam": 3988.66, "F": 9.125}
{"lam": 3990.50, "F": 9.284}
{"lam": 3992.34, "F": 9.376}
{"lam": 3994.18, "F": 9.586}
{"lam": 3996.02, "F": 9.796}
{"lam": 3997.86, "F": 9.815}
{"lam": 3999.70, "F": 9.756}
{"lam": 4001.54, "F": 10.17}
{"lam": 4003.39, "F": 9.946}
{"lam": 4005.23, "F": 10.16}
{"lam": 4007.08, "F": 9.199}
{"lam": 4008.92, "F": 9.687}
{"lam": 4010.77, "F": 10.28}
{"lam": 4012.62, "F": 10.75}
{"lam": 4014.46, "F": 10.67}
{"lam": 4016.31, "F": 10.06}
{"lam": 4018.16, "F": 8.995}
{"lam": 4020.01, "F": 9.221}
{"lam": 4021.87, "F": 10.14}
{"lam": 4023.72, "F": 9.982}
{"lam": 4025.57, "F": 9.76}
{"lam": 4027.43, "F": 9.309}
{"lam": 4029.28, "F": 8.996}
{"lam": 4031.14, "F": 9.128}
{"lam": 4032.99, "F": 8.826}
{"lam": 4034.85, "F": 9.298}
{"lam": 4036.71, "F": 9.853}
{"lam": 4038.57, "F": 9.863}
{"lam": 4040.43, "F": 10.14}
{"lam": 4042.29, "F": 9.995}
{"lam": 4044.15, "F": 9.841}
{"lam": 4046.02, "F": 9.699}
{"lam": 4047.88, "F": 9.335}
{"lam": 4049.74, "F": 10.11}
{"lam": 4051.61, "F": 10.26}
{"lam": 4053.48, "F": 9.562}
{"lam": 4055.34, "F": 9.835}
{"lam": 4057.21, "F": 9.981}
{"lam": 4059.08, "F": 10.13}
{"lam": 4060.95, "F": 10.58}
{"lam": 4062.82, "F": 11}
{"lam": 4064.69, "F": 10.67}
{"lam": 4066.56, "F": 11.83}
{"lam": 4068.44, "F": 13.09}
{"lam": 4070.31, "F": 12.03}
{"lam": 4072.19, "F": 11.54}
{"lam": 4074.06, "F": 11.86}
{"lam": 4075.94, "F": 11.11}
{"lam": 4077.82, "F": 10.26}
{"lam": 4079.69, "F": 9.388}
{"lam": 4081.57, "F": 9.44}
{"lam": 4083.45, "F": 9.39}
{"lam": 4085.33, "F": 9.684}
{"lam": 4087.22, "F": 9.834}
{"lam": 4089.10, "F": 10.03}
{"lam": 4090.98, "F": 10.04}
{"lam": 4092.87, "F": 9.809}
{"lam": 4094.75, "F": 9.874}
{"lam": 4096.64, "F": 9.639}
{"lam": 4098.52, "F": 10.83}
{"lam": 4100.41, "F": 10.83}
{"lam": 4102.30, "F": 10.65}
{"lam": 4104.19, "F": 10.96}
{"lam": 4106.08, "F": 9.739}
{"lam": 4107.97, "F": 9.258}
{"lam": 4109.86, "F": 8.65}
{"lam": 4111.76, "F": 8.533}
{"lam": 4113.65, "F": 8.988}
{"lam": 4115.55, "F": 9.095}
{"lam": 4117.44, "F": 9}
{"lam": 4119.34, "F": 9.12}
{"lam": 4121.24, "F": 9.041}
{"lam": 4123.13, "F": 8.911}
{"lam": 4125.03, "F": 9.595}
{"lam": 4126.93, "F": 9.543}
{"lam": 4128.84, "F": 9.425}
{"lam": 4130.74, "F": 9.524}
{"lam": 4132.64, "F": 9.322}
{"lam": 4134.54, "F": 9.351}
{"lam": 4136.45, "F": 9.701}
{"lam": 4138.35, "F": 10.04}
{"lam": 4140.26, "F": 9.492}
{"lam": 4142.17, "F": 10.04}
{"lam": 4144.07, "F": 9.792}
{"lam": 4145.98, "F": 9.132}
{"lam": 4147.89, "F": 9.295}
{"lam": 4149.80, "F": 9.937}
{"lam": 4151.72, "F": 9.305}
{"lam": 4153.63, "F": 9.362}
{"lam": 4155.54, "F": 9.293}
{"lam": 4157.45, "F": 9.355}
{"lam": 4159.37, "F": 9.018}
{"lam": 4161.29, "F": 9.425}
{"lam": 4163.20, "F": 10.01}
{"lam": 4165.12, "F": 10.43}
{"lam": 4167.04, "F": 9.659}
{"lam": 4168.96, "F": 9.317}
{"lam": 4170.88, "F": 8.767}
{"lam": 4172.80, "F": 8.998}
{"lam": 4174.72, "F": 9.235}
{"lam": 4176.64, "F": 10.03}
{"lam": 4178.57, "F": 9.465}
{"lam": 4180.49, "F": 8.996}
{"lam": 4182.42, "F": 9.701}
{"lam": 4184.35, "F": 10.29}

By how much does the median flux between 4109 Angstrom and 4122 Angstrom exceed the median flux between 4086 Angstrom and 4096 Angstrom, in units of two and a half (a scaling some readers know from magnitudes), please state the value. -0.35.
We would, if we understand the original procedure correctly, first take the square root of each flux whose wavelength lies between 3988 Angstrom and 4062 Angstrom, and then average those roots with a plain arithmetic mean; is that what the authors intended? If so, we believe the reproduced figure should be 3.12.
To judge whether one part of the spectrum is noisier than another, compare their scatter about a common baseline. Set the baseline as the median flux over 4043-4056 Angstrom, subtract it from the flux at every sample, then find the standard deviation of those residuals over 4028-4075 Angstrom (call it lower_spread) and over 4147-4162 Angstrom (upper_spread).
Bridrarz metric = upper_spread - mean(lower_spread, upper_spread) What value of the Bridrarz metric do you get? -0.40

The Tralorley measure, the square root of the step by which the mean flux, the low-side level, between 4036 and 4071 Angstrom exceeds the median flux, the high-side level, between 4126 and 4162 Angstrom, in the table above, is 0.99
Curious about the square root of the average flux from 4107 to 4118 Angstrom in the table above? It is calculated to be 2.99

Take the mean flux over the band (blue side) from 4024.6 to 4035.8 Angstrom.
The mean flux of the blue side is 9.2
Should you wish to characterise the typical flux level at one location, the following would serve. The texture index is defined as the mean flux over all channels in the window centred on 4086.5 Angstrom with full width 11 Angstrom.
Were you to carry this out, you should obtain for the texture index 9.7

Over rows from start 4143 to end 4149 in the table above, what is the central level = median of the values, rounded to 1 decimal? 9.3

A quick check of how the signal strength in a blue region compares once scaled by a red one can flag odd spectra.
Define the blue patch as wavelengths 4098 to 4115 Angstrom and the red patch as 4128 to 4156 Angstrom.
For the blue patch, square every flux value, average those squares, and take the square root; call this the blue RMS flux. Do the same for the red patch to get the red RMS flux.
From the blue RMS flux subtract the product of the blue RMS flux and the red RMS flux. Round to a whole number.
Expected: -84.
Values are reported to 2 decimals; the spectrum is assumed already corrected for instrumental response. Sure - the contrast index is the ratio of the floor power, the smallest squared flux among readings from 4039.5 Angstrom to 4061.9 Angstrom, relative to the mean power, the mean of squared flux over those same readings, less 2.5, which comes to -1.62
